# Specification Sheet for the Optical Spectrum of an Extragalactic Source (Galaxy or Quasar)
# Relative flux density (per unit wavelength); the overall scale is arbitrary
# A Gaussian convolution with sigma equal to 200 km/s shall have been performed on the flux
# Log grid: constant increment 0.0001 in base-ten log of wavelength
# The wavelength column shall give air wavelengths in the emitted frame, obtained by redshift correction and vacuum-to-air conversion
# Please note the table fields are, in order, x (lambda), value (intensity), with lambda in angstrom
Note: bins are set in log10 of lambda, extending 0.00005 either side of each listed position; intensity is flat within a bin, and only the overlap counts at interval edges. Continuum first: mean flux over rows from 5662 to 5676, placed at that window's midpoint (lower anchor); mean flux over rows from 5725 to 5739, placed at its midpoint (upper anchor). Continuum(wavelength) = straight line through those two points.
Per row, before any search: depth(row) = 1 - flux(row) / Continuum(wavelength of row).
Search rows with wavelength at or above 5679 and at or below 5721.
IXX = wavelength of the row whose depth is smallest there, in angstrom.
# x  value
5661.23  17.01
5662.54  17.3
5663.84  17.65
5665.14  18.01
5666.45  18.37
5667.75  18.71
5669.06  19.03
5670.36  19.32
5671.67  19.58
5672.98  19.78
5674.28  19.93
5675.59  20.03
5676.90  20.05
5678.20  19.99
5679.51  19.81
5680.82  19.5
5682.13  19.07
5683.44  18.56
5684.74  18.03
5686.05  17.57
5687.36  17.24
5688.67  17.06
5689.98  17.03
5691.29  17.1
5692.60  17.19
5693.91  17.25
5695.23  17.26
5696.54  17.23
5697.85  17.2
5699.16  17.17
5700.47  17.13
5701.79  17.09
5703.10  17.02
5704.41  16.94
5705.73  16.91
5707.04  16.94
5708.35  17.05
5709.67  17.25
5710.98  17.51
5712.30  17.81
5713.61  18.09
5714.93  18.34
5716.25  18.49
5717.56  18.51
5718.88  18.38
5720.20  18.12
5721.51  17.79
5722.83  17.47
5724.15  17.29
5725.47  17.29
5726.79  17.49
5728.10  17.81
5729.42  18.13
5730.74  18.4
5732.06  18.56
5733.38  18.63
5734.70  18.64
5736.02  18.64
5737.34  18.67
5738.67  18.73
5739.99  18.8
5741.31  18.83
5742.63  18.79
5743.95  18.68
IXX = 5679.51 angstrom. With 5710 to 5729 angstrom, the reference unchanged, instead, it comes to 5717.56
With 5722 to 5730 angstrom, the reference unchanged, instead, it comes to 5729.42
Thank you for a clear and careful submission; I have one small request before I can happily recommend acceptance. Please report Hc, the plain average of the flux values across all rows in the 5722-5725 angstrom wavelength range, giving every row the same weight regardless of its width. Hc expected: 17.4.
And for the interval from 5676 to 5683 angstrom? 19.7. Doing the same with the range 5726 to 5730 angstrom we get 17.8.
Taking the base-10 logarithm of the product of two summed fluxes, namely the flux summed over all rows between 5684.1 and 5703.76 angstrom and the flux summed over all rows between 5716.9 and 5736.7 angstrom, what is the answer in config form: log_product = 4.846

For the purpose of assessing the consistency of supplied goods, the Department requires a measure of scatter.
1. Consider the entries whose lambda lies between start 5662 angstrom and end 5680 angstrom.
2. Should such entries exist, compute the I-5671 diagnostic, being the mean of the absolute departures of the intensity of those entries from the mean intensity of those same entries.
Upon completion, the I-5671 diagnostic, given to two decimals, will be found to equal 0.80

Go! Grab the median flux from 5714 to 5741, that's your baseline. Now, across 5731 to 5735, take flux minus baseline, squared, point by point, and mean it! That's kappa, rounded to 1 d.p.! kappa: 0.0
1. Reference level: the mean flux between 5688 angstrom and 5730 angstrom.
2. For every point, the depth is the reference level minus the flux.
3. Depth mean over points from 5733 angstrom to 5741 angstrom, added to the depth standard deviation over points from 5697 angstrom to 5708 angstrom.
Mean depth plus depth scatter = -1.1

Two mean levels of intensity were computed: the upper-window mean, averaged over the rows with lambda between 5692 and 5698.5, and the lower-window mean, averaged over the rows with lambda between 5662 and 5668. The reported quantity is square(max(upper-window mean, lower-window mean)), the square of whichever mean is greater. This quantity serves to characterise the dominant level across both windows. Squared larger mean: 324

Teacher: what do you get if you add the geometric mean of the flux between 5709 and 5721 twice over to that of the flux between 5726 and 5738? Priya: 54.4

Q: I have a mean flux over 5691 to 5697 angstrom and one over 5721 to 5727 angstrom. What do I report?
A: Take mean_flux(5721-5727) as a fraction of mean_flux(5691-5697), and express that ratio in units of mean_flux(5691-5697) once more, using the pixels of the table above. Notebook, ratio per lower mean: 0.0590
